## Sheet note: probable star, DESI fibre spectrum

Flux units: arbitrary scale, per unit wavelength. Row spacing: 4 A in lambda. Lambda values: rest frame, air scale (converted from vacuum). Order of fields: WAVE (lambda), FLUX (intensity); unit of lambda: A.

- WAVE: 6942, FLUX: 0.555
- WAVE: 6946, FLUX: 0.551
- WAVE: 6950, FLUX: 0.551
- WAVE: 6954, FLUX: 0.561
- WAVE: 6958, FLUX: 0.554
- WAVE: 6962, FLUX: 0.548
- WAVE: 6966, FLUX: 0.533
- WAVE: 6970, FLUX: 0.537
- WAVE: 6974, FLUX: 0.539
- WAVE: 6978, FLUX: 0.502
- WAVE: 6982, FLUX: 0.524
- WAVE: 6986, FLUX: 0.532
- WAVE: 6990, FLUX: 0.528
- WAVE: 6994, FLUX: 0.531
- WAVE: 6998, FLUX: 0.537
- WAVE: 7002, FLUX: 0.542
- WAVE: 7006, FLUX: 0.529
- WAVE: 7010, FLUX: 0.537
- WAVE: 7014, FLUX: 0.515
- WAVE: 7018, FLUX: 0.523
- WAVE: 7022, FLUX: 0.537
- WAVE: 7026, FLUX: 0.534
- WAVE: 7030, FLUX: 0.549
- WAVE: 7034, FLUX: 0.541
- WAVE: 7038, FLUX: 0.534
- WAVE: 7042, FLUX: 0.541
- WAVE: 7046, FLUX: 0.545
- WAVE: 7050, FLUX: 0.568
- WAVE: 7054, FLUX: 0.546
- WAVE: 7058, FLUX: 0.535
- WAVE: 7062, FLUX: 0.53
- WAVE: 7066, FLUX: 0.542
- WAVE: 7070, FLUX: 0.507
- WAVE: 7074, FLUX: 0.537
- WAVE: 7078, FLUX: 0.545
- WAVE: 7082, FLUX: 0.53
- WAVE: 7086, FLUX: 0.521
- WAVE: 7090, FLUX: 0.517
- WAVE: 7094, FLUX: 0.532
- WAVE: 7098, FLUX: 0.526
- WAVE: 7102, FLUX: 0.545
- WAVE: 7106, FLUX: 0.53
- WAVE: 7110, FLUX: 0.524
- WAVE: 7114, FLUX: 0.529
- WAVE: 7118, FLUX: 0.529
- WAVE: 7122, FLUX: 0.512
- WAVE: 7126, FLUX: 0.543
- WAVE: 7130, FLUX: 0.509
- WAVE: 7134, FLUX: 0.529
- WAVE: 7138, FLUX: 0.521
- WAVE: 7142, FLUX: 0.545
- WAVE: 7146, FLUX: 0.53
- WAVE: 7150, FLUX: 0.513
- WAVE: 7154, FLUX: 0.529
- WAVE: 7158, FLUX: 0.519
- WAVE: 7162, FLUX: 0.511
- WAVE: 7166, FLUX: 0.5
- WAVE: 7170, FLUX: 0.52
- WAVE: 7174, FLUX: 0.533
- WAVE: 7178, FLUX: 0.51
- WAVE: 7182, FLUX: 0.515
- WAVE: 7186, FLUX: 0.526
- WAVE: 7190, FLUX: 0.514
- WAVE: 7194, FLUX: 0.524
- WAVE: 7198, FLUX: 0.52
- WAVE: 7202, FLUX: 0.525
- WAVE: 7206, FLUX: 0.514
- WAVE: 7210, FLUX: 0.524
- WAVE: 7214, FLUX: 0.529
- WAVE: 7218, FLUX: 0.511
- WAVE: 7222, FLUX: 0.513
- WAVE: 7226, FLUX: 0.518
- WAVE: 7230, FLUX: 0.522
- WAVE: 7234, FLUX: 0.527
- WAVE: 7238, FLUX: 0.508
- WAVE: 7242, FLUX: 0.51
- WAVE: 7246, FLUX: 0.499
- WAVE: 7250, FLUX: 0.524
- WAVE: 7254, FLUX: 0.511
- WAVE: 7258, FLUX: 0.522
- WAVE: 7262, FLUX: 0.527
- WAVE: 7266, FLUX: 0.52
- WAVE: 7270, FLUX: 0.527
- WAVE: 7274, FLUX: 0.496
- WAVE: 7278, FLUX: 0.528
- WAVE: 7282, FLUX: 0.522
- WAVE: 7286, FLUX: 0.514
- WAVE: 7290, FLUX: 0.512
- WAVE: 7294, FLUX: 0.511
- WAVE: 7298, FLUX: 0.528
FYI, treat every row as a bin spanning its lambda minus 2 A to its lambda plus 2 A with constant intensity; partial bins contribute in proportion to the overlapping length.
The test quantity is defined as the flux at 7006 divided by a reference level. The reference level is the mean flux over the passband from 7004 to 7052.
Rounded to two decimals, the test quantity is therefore 0.98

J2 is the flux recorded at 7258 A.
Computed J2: 0.522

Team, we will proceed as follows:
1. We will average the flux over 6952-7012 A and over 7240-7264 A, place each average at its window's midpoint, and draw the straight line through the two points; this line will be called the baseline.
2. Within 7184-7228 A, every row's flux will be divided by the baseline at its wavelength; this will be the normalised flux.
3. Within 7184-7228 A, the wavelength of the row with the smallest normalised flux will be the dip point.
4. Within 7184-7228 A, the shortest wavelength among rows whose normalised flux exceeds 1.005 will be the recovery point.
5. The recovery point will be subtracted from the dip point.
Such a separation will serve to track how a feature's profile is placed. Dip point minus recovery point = 32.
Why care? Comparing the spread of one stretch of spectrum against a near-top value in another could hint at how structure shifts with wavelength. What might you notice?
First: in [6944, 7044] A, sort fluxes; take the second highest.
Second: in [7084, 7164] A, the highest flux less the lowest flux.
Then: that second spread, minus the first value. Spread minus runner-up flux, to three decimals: -0.518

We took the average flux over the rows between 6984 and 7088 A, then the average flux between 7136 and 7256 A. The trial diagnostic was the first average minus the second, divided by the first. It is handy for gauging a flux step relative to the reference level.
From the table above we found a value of 0.031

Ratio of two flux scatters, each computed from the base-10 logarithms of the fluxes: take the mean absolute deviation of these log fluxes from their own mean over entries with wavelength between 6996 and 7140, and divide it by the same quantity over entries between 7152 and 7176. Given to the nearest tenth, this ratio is 1.1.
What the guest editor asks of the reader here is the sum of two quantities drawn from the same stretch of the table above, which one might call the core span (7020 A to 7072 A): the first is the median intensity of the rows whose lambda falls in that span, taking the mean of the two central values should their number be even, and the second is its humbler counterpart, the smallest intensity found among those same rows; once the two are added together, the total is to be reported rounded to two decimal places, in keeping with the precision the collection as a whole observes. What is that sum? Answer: 1.05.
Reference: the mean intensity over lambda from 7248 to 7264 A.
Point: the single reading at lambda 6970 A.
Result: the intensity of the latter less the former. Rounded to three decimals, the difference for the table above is 0.016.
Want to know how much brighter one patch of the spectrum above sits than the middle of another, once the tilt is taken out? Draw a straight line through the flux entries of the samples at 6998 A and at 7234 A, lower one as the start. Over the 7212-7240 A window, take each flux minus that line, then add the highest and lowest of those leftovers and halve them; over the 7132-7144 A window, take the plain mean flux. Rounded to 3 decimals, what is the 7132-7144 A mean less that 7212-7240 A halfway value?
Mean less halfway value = 0.541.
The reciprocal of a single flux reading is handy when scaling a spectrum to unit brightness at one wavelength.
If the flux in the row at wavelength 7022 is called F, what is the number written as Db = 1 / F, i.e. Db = 1.86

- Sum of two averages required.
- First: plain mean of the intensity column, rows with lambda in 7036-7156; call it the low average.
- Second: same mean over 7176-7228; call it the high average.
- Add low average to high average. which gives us 1.05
